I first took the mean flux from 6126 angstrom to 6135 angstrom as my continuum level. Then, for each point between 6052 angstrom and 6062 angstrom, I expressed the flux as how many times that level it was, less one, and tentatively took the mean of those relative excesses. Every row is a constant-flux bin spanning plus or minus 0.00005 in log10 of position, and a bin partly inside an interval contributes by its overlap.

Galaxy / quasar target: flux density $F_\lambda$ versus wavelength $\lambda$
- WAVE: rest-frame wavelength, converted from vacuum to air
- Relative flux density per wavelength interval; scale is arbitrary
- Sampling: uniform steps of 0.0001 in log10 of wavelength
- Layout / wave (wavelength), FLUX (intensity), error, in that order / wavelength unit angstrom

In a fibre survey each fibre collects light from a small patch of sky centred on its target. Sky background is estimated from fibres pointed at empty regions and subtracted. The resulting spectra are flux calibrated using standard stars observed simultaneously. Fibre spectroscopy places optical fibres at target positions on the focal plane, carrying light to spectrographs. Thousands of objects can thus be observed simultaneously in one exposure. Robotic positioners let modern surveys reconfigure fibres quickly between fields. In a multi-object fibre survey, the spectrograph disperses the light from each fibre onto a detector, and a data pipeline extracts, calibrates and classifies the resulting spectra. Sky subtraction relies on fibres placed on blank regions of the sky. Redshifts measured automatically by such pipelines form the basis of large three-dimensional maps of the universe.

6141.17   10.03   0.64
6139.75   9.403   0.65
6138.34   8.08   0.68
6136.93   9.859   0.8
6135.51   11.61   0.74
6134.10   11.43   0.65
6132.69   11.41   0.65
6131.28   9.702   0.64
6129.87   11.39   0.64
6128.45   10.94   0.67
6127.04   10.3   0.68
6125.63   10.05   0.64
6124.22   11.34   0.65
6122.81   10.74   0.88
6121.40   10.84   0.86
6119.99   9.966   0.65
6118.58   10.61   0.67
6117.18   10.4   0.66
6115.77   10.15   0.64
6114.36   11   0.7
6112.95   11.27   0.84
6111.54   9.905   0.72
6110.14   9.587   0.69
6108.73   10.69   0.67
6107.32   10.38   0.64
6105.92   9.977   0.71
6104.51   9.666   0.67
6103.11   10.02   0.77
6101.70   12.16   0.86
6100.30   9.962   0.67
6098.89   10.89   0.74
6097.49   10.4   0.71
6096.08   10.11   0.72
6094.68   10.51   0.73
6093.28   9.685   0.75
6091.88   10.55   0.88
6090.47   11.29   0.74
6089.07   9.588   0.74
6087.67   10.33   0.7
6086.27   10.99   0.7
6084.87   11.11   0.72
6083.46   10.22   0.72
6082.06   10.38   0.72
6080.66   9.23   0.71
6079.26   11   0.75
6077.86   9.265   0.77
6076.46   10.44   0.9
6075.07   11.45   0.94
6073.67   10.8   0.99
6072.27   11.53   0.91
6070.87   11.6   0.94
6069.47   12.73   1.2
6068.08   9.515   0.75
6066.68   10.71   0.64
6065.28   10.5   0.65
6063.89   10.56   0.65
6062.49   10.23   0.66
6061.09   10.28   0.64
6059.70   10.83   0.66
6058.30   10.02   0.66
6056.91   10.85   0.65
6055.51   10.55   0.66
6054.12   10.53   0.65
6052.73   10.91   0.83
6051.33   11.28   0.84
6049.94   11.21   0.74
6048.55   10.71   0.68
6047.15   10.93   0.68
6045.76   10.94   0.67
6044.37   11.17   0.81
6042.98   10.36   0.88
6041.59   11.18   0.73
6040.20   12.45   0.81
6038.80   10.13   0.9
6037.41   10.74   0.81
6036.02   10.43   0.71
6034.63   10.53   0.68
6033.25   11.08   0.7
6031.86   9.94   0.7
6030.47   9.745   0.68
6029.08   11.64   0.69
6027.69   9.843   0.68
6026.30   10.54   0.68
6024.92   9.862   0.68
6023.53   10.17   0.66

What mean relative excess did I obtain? -0.027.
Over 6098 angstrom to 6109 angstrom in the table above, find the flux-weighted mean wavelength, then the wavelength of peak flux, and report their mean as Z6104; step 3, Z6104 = 6102.7 angstrom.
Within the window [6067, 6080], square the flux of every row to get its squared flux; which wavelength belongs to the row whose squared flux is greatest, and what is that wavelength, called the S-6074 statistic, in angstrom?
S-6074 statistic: 6069.47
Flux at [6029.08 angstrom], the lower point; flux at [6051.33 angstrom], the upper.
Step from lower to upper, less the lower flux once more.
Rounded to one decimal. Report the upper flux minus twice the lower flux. -12.0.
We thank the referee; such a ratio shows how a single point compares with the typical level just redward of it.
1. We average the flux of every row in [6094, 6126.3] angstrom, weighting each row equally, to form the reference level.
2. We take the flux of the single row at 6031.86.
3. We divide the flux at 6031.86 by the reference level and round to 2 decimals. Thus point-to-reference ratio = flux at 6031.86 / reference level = 0.95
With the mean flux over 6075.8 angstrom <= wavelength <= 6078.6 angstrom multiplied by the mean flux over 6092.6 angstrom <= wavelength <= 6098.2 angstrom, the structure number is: 100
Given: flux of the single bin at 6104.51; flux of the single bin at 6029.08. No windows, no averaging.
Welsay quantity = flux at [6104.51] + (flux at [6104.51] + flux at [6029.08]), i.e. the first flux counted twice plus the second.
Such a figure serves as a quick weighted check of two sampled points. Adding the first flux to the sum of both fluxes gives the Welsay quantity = 31.0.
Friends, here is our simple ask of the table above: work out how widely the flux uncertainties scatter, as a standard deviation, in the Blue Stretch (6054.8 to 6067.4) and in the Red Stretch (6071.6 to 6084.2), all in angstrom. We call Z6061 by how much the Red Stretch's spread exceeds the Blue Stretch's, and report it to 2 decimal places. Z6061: 0.10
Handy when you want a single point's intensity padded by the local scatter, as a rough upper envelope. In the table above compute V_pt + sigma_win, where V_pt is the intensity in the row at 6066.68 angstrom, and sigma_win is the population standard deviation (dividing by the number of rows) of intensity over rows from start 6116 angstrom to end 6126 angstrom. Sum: 11.2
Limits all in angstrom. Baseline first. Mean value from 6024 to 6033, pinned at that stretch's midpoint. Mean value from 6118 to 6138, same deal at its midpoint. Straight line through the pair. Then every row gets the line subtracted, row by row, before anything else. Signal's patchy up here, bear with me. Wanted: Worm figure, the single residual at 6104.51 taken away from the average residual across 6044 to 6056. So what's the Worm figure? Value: 1.5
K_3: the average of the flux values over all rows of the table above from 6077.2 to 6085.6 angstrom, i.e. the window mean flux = 10.2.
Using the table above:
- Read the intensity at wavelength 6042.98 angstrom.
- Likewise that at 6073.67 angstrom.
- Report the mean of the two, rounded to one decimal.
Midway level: 10.6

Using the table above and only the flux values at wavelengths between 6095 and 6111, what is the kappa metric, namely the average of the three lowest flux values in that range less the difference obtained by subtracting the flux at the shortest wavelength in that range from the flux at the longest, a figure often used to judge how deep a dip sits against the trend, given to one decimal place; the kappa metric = 10.3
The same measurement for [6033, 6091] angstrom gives 9.1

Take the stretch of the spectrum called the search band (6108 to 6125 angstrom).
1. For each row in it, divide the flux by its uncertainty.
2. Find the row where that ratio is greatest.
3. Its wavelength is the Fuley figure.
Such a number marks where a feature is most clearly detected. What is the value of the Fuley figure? 6124.22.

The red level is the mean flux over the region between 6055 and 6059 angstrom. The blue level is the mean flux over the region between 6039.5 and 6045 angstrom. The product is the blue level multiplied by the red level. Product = 118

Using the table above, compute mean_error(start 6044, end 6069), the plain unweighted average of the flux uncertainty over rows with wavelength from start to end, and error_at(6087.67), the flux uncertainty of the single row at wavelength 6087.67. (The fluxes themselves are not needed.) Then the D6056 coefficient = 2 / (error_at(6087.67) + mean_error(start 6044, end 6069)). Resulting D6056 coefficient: 1.43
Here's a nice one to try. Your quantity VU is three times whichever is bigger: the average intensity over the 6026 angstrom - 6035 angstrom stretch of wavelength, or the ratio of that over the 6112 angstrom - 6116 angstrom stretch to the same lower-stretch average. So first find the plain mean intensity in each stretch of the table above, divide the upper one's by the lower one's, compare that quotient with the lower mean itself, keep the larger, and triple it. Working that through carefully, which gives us 31.4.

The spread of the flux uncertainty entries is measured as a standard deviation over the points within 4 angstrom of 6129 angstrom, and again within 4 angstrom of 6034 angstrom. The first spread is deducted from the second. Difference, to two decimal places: 0.03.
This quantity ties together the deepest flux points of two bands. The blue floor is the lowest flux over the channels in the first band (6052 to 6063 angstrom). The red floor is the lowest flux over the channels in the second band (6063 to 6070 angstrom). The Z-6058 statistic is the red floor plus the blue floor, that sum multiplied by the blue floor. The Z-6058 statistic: 196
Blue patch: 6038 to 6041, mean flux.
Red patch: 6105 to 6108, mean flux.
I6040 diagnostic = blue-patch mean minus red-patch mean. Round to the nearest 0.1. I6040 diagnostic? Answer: 1.1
